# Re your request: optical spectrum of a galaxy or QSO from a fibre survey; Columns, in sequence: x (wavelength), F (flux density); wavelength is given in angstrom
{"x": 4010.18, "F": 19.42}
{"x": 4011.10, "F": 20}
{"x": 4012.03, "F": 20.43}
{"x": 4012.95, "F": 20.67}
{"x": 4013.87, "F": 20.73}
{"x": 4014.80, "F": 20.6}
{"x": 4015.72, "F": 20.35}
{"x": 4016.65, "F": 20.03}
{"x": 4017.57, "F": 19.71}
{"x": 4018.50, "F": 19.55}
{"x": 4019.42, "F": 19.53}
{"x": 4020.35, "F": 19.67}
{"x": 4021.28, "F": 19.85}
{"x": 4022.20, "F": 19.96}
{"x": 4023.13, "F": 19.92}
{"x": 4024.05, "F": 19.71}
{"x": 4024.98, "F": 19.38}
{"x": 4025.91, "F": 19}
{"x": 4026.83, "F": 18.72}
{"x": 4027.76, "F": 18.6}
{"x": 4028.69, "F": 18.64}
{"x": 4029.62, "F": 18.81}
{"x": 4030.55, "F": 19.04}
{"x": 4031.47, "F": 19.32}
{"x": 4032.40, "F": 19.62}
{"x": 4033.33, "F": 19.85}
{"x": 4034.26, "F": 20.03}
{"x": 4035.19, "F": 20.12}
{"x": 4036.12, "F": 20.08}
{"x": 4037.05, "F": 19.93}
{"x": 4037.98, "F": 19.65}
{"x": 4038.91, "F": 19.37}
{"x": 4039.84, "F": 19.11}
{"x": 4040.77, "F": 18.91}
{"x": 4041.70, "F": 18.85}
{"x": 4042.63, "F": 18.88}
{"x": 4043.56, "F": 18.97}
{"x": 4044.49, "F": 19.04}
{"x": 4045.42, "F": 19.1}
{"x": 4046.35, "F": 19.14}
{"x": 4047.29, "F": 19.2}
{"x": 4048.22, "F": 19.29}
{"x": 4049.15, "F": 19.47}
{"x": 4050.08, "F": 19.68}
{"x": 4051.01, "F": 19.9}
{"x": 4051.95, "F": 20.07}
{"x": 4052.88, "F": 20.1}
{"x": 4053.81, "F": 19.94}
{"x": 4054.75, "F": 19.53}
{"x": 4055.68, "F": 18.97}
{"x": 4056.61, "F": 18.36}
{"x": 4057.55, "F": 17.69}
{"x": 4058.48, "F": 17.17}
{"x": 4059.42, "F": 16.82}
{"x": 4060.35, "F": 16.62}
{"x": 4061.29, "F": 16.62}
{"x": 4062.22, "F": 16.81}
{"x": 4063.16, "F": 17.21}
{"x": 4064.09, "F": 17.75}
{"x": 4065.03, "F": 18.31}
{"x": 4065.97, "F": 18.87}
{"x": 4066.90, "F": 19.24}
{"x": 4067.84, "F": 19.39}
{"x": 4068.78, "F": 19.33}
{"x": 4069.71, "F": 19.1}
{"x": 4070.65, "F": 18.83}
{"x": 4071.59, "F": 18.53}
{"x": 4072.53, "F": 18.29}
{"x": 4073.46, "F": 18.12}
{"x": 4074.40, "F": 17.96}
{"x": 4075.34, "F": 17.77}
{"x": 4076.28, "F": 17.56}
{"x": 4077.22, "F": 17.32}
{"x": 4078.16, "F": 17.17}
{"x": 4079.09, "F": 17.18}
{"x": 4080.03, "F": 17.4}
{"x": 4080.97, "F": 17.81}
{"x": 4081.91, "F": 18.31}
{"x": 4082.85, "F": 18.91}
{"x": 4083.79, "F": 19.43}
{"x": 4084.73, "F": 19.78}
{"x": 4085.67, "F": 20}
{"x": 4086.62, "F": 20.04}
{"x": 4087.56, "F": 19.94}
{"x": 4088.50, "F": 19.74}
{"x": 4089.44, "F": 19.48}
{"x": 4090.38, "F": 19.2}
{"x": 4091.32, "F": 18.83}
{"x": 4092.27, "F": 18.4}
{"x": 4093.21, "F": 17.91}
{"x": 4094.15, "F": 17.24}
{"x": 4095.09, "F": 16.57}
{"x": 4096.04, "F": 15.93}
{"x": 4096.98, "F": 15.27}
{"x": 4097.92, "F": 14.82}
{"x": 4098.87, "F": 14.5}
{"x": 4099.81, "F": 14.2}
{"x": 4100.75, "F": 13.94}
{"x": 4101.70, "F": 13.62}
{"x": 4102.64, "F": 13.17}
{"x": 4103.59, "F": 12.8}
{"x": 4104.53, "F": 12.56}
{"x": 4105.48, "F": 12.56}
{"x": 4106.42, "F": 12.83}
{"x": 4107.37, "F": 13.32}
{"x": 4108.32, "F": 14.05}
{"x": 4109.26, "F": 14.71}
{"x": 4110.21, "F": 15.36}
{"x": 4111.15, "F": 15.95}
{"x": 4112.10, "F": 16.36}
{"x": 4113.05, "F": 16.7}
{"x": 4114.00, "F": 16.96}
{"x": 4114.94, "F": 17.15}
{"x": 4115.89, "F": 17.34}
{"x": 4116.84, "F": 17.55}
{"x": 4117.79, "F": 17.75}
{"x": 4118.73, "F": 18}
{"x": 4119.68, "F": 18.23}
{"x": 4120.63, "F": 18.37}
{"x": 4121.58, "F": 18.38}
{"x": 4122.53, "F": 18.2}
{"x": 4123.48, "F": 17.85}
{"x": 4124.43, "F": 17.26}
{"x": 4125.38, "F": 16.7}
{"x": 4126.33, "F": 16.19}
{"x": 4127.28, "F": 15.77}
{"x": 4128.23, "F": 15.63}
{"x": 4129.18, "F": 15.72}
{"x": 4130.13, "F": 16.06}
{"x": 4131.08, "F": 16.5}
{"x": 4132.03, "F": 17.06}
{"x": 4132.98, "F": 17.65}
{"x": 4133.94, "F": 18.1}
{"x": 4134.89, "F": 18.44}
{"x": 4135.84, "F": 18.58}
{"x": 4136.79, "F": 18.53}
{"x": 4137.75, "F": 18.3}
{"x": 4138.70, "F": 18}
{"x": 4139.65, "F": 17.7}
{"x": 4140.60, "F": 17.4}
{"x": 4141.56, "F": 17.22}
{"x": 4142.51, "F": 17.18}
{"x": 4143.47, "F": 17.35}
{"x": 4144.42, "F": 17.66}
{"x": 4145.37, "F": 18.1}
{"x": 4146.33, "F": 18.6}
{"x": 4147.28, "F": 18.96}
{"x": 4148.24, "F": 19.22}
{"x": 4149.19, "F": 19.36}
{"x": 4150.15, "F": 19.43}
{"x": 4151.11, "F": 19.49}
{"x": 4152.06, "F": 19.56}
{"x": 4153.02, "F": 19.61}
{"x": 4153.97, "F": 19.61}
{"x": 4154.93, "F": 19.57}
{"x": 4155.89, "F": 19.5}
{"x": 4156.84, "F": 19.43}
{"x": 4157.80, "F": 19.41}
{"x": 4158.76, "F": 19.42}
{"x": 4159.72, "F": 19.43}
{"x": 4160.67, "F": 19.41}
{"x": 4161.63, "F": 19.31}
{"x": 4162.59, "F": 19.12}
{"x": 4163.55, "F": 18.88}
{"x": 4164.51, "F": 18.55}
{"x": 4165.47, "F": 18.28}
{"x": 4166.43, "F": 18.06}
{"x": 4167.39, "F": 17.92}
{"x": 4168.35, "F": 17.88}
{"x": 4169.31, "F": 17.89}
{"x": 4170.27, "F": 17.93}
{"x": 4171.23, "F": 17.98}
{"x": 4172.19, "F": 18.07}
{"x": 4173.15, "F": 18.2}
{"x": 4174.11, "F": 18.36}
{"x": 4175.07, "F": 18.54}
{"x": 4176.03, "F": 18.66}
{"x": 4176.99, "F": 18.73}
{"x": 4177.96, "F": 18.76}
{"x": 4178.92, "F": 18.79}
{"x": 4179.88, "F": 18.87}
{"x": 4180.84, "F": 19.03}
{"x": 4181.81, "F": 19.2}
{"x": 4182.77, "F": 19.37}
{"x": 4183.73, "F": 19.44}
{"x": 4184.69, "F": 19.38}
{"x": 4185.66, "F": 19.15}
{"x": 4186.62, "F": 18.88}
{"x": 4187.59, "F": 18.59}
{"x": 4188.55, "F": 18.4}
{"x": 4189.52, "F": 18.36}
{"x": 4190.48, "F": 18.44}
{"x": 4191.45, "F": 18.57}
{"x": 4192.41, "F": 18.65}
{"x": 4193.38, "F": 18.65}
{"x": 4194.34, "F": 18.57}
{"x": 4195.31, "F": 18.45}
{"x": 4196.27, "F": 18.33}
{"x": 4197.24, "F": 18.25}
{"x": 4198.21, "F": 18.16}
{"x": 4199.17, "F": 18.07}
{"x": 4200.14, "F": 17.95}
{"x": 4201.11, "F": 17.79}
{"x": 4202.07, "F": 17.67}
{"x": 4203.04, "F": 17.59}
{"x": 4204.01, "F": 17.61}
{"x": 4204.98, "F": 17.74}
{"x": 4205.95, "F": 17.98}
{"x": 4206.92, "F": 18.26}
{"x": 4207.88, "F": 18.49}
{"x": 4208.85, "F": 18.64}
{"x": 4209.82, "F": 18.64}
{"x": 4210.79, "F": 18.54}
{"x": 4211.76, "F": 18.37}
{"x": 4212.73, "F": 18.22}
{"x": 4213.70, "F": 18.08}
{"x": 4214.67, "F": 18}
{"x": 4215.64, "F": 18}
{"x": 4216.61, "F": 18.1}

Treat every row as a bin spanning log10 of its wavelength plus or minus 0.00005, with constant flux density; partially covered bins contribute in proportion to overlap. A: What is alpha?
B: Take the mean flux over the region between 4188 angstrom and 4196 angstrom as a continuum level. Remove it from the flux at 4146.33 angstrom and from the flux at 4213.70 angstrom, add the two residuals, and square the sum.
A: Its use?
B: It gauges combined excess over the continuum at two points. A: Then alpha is 0.1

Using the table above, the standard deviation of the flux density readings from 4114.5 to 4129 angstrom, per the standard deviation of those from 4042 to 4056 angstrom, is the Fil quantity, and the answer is 2.14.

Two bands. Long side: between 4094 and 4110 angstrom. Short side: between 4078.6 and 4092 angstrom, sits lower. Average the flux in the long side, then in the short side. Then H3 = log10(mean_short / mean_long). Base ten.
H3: 0.13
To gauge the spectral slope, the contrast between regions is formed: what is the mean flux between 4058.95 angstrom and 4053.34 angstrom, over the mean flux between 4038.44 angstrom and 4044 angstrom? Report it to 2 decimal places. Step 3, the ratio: 0.98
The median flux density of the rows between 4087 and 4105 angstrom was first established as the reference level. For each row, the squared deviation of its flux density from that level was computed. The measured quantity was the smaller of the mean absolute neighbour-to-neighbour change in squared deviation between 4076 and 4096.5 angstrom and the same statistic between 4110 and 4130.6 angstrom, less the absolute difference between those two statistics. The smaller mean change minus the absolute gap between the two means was -0.40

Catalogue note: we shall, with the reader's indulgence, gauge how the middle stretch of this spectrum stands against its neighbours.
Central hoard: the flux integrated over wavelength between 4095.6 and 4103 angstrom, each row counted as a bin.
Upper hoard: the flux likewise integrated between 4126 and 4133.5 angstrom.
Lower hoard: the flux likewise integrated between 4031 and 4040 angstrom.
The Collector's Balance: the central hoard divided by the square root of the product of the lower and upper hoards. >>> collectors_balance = 0.7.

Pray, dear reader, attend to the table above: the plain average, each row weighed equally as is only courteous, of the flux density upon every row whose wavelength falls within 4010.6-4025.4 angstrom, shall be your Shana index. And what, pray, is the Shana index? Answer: 20.0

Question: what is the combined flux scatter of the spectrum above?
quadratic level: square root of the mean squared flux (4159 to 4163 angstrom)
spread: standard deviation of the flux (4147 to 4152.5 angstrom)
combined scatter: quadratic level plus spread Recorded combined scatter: 19.5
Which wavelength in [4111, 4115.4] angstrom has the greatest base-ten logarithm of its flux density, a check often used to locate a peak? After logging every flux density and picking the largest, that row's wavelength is 4114.94 angstrom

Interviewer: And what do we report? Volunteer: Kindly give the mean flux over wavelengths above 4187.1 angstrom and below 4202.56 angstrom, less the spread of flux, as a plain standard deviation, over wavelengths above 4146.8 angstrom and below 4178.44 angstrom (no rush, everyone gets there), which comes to 17.7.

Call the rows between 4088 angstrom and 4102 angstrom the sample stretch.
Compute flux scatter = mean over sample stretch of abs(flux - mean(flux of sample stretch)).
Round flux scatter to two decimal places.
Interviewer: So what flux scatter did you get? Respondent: 1.91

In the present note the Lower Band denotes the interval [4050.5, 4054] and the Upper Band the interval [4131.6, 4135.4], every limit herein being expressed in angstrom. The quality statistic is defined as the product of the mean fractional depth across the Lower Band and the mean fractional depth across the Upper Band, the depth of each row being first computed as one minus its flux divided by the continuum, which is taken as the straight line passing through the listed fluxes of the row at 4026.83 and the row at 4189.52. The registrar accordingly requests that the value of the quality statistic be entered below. -0.003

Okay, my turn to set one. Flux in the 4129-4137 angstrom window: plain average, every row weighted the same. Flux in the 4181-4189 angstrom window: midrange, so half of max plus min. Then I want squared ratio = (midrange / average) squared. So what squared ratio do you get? 1.18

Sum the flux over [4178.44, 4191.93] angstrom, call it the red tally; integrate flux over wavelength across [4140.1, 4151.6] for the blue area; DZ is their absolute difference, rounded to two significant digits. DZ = 54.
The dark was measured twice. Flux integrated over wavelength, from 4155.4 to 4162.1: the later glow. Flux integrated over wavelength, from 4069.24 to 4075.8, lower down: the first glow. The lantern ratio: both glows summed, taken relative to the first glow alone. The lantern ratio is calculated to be 2.08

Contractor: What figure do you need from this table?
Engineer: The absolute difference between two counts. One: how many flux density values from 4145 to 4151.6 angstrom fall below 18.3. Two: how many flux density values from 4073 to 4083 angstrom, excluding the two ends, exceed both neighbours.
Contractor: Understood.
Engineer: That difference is 1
